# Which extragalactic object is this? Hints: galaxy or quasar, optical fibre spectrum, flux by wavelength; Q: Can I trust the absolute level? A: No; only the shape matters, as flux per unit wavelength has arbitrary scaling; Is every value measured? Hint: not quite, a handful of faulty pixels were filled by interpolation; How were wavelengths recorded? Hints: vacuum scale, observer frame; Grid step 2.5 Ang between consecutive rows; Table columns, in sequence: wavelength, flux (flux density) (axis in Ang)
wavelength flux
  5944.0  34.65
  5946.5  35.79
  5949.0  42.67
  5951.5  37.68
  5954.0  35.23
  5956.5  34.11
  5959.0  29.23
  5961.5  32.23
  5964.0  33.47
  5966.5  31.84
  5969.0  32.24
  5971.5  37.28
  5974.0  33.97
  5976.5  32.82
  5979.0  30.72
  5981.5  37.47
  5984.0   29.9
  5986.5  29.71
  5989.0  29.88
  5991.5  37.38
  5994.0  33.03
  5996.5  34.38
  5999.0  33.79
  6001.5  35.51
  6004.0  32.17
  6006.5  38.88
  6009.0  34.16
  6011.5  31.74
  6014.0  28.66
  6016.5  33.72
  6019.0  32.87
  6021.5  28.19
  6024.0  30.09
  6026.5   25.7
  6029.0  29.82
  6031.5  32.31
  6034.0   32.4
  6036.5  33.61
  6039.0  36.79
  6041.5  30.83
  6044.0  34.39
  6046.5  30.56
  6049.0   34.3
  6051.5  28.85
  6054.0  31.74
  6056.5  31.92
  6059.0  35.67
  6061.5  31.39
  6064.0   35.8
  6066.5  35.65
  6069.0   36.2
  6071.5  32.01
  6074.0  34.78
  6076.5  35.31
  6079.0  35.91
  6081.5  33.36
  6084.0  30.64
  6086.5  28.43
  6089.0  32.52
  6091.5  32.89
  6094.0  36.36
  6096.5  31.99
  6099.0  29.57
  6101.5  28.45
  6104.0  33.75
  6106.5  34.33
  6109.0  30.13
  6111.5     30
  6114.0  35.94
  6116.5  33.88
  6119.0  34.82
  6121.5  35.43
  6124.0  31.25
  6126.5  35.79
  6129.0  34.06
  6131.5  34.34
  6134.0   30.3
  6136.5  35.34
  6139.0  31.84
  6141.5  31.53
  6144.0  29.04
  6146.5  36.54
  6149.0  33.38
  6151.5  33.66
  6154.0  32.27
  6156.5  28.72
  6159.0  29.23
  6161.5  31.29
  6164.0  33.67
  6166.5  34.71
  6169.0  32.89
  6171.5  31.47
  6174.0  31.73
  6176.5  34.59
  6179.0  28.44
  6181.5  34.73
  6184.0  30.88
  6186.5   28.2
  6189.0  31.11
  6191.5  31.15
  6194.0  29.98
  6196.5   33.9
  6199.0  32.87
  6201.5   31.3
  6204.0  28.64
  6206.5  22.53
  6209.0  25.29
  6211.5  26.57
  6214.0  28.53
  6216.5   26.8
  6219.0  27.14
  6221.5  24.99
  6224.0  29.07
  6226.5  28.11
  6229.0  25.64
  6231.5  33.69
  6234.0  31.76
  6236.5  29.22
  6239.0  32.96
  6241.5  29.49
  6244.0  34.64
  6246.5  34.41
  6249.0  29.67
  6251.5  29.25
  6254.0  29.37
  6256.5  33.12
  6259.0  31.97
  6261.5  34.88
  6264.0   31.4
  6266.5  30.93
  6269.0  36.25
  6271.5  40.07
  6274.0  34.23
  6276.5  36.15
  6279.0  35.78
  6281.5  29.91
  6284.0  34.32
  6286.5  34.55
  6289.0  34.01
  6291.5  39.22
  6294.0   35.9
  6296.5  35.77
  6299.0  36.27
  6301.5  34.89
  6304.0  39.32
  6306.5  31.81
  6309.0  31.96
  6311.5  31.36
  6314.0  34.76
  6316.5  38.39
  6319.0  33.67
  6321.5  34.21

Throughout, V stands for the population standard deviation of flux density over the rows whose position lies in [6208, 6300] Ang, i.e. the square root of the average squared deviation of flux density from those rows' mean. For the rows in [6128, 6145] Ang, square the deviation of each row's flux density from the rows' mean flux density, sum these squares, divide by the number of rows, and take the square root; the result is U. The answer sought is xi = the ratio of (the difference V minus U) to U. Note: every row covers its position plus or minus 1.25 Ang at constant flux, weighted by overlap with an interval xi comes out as 0.81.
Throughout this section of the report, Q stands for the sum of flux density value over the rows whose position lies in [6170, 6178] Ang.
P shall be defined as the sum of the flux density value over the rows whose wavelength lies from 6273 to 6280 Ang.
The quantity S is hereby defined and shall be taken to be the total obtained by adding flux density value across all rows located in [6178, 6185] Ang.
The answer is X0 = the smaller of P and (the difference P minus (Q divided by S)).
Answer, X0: 105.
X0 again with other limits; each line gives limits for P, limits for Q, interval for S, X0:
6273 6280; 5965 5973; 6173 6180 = 105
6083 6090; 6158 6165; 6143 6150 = 91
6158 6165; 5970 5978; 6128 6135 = 93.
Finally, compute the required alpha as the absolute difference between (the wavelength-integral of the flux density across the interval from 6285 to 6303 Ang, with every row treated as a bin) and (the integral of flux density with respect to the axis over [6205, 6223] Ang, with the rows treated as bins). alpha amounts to 176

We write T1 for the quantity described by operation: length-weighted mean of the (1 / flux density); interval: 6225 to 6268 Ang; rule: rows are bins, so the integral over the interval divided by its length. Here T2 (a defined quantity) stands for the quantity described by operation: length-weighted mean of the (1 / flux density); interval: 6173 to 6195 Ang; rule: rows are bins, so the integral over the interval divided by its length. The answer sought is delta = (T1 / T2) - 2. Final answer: -1.00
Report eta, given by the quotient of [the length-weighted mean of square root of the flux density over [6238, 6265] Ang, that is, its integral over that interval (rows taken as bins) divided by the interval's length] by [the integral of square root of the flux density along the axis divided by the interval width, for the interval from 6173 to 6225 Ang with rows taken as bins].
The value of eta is 1.04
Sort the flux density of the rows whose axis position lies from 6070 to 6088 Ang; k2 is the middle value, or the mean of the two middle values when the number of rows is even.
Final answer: 33.4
